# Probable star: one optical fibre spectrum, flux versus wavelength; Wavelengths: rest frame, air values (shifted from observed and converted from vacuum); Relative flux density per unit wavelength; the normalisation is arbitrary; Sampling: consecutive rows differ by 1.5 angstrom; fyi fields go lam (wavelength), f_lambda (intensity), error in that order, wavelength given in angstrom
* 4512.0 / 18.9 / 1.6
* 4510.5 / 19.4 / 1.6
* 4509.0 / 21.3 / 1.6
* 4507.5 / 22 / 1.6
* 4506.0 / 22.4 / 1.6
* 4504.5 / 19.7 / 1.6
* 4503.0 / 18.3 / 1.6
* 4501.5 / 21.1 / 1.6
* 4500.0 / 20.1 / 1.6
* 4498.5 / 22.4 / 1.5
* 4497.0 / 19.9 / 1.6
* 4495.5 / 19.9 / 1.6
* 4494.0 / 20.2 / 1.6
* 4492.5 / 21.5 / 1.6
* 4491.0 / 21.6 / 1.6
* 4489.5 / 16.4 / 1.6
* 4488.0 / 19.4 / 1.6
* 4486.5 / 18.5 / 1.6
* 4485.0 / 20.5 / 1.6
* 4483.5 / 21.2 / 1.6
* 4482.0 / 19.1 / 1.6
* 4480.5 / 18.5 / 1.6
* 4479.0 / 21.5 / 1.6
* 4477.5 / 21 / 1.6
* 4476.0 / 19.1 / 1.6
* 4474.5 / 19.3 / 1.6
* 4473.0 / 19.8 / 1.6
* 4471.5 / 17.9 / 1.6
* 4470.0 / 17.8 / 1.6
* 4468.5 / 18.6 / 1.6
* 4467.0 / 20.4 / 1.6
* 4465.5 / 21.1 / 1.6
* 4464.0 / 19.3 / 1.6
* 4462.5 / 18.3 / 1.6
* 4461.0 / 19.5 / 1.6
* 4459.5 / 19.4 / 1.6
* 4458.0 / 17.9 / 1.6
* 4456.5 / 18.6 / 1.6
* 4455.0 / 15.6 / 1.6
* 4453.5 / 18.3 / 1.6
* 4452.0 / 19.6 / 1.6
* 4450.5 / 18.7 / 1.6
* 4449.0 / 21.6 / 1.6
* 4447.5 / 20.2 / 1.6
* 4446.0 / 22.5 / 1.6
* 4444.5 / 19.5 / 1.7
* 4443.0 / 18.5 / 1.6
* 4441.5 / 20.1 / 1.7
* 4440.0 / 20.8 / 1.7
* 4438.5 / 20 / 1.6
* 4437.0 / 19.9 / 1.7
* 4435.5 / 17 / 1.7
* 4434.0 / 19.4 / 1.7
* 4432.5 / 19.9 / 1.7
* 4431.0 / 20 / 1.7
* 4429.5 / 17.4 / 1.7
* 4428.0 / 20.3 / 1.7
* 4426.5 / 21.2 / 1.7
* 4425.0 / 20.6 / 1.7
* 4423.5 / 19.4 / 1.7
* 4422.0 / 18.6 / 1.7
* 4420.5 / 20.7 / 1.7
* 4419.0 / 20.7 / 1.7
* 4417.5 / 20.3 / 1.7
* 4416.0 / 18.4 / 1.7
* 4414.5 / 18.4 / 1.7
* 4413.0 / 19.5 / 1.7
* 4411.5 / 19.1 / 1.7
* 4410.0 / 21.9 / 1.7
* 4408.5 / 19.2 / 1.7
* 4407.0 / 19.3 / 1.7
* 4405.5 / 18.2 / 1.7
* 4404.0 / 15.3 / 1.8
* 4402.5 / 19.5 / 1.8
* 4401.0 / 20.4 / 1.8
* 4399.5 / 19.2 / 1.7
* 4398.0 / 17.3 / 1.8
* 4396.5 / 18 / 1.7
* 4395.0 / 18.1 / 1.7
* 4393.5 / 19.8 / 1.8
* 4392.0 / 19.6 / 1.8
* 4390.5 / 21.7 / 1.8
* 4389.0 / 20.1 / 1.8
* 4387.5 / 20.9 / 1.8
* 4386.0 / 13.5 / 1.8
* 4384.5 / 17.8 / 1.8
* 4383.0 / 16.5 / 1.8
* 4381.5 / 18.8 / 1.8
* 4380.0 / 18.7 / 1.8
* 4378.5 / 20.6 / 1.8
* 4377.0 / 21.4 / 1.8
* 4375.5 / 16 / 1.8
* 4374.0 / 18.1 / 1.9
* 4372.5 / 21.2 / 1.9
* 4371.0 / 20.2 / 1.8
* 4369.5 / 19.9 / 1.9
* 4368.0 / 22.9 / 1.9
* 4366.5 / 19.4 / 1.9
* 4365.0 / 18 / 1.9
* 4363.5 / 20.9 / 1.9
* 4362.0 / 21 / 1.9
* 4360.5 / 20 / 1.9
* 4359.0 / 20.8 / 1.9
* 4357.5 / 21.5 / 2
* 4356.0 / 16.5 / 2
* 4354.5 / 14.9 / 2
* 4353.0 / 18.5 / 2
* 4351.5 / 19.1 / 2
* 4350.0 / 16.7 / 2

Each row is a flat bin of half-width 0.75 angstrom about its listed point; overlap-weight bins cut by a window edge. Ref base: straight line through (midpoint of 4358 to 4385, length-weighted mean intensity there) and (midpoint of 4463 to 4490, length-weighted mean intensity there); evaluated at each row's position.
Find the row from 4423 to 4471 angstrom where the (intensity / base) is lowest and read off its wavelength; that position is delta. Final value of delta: 4455.0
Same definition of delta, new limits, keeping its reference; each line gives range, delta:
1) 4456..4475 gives 4470.0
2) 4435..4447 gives 4435.5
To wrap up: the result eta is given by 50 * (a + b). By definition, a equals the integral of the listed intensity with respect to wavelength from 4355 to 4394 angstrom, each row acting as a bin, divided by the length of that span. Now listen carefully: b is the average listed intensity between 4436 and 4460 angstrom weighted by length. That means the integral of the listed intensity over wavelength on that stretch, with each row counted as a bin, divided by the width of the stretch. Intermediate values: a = 19.42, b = 19.4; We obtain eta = 1942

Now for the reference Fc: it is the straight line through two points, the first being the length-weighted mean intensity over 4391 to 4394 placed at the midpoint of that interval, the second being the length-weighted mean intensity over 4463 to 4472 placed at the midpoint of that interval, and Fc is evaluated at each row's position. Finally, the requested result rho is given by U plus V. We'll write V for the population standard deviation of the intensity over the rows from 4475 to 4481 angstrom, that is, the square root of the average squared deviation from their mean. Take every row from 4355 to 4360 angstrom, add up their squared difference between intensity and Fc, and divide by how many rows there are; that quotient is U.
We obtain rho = 6.5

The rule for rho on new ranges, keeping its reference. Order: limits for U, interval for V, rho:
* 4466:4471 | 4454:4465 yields 2.5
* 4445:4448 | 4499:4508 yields 6.6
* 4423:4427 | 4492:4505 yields 2.4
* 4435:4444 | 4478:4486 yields 2.8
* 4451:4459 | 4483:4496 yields 5.0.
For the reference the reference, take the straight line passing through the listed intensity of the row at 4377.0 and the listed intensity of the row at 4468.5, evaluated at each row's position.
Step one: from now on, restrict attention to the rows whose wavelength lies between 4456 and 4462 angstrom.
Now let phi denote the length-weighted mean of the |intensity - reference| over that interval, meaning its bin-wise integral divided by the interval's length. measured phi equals 0.65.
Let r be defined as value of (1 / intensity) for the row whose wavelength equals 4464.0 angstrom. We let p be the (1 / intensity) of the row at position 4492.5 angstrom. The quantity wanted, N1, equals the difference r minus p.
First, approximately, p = 0.0465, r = 0.0518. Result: 0.0053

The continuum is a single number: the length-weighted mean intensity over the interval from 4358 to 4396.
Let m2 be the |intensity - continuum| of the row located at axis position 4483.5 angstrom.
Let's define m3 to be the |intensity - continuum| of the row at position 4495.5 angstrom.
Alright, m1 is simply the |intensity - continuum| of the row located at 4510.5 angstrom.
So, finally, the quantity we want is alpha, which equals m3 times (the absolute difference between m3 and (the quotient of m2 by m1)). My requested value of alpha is 20.0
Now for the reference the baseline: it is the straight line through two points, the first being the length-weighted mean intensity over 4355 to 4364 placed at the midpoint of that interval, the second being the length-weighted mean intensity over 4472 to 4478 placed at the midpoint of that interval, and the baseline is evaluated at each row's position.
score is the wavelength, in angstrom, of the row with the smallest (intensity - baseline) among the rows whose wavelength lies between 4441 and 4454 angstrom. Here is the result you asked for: 4453.5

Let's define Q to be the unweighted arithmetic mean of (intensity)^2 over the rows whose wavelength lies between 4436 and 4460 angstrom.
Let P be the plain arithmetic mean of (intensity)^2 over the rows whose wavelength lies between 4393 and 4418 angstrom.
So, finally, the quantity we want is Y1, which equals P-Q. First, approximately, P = 360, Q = 381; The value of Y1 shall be -20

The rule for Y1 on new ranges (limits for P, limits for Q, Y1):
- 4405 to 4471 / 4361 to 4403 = 5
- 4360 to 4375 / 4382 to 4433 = 39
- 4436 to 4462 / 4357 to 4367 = -30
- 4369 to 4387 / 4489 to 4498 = -50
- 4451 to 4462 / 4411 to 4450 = -52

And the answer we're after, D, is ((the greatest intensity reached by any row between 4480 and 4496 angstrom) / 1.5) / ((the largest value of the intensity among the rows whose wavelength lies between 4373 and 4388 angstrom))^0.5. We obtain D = 3.11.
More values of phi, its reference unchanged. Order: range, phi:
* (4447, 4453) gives 1.07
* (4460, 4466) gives 0.95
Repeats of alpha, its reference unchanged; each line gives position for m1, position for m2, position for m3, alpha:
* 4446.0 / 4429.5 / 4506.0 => 6.8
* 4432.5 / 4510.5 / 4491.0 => 4.5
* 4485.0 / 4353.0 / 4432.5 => 0.2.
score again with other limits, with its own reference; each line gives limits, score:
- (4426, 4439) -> 4435.5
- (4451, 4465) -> 4455.0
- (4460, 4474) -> 4470.0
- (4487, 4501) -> 4489.5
